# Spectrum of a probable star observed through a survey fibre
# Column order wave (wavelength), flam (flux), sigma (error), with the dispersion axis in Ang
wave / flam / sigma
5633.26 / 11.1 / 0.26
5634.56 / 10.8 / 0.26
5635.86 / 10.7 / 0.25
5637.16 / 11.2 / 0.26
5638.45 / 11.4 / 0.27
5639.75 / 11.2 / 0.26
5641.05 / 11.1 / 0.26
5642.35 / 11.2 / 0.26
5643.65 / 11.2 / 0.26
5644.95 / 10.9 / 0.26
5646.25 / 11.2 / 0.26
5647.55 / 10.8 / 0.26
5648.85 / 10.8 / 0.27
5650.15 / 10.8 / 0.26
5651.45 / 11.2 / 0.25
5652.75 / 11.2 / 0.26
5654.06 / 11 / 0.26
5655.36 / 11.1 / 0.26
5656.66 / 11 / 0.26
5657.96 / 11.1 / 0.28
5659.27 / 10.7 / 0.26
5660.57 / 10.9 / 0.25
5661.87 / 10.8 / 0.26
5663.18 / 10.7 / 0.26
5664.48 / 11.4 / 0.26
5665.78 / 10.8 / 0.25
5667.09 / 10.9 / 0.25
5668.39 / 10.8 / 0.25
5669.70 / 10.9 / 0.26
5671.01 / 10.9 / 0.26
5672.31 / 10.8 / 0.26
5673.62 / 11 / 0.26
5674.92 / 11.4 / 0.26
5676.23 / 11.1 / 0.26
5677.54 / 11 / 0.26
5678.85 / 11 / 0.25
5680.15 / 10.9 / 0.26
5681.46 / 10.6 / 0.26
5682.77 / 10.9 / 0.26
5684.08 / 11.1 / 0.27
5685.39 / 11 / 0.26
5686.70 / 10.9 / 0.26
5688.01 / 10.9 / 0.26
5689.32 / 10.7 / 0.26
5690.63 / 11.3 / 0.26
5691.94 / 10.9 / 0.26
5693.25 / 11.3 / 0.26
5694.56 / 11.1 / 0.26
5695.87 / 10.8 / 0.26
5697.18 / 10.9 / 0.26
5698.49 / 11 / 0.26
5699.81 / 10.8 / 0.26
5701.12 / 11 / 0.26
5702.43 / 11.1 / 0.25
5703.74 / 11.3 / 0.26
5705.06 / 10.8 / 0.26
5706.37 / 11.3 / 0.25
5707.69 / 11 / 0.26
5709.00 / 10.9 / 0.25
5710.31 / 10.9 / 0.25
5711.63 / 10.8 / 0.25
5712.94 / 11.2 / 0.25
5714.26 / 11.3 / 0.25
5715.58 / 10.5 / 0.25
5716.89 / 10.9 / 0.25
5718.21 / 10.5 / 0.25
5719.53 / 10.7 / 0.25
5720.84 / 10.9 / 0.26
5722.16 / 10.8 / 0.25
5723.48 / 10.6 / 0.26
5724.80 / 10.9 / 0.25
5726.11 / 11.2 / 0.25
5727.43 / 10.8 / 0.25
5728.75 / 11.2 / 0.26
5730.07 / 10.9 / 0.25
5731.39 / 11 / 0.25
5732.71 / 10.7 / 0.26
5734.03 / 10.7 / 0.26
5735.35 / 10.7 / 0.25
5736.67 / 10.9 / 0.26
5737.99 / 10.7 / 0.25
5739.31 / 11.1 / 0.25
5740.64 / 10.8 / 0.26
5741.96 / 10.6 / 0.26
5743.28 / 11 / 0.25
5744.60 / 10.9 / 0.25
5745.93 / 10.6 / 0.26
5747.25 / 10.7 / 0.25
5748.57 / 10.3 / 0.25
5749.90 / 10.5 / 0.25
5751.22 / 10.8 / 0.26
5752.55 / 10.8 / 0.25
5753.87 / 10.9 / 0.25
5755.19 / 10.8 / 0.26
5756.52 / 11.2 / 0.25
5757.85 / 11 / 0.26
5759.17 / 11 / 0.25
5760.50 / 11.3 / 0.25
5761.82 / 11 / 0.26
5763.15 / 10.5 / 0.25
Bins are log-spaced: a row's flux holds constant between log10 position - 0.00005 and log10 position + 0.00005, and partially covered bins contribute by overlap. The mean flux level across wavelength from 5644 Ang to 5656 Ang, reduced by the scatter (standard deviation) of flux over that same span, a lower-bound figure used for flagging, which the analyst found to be 10.8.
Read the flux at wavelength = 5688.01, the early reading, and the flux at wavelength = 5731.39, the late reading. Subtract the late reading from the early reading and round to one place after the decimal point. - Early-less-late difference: -0.1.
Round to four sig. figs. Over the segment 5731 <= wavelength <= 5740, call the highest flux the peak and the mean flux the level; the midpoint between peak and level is 10.96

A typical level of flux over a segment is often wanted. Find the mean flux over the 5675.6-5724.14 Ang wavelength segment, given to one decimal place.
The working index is 10.9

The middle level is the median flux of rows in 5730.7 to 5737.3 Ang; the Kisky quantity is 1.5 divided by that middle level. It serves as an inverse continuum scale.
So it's 0.140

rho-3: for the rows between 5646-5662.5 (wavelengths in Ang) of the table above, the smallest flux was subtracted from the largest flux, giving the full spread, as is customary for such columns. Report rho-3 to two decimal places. 0.50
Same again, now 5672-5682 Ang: 0.80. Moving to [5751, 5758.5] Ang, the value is 0.40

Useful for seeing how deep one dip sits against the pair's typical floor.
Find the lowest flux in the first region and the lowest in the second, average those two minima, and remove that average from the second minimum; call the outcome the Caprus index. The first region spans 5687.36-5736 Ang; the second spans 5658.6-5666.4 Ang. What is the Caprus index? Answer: 0.10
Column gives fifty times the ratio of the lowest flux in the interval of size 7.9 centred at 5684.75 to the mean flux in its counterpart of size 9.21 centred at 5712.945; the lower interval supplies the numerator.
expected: 48.5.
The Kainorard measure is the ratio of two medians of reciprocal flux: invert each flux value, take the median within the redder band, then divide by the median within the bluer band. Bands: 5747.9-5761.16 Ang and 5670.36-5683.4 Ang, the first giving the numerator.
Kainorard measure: 1.01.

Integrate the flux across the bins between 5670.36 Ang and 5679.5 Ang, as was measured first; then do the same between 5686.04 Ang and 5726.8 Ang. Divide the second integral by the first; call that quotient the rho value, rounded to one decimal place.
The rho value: 4.4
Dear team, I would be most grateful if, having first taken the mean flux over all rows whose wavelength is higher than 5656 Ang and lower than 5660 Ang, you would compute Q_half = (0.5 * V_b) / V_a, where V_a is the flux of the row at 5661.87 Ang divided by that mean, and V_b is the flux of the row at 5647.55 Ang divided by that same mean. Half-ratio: 0.500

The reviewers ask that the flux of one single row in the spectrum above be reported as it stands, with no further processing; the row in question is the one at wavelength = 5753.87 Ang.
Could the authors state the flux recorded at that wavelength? 10.9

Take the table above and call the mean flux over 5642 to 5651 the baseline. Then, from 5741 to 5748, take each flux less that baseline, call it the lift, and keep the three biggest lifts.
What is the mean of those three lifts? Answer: -0.12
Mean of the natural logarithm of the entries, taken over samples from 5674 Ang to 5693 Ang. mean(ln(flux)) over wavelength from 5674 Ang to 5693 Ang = 2.396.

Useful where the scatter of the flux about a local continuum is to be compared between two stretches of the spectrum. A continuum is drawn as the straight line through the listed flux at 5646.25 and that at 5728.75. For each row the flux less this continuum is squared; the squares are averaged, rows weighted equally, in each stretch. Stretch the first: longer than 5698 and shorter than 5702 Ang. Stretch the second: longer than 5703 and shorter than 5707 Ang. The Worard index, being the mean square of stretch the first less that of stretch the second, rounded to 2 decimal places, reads 0.02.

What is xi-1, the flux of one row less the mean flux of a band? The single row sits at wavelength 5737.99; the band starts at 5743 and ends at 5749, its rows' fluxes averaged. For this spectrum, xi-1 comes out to 0.00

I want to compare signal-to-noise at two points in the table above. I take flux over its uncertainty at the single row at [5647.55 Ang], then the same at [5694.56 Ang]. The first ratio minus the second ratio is -1.2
